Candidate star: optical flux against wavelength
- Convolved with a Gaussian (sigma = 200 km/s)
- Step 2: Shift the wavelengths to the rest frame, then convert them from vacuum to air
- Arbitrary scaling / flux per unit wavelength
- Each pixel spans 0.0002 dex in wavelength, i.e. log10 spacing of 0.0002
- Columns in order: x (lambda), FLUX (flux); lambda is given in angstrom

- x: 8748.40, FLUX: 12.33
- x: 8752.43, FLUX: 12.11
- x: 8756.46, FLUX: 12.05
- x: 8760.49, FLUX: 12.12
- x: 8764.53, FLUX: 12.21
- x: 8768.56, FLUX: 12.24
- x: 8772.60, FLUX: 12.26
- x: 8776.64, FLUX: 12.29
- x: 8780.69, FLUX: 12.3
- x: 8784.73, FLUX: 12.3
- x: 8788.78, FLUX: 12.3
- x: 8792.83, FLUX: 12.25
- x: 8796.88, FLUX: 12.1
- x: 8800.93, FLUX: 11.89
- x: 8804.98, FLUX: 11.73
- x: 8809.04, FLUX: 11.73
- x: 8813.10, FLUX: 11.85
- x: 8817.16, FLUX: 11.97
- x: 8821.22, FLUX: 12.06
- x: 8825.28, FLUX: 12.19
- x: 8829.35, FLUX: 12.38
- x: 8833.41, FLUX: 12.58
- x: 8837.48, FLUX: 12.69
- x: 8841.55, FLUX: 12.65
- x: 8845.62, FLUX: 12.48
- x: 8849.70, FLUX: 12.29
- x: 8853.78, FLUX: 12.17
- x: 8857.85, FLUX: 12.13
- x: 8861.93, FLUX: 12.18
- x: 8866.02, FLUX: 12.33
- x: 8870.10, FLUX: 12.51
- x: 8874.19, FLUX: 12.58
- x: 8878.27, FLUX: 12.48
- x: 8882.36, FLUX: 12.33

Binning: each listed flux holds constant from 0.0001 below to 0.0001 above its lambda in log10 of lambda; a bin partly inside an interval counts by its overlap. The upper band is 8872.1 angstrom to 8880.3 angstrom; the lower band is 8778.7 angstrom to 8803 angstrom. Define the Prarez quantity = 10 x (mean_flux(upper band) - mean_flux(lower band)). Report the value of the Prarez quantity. 3.4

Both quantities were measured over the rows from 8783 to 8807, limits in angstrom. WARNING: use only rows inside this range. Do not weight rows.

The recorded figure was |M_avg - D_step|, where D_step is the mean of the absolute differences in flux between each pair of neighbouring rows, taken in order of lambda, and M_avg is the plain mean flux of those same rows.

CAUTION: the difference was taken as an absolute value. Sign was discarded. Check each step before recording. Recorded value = 12.0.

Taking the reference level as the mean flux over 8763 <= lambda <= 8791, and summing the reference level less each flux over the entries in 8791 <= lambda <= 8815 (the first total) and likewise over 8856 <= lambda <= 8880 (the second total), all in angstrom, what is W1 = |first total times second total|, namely 1.2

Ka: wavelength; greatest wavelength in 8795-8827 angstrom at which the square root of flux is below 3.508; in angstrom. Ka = 8825.28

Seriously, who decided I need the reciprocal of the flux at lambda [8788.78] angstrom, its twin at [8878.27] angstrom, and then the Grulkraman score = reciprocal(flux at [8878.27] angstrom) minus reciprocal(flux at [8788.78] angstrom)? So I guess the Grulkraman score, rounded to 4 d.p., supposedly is -0.0012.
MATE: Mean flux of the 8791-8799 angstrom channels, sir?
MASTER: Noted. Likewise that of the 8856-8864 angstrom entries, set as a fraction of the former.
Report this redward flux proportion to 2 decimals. 1.00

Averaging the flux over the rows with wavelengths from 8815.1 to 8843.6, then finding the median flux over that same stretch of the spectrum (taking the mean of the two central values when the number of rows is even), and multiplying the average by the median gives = 153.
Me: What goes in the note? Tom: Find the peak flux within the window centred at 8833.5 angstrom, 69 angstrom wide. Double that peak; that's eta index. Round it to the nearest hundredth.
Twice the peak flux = 25.38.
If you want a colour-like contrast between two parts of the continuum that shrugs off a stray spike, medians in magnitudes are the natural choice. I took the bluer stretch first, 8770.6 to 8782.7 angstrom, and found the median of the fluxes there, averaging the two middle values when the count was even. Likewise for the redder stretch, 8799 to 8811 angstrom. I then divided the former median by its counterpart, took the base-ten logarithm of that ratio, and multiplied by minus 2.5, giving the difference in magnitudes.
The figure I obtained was -0.051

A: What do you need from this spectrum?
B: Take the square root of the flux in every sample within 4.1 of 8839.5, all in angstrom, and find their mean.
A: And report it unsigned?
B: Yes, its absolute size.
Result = 3.56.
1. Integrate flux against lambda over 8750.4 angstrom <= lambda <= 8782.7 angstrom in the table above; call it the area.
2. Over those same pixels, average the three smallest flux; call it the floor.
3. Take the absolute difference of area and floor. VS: 382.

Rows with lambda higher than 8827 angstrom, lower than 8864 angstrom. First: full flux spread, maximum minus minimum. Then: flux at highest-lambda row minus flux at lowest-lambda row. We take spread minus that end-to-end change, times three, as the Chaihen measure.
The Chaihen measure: 2.3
